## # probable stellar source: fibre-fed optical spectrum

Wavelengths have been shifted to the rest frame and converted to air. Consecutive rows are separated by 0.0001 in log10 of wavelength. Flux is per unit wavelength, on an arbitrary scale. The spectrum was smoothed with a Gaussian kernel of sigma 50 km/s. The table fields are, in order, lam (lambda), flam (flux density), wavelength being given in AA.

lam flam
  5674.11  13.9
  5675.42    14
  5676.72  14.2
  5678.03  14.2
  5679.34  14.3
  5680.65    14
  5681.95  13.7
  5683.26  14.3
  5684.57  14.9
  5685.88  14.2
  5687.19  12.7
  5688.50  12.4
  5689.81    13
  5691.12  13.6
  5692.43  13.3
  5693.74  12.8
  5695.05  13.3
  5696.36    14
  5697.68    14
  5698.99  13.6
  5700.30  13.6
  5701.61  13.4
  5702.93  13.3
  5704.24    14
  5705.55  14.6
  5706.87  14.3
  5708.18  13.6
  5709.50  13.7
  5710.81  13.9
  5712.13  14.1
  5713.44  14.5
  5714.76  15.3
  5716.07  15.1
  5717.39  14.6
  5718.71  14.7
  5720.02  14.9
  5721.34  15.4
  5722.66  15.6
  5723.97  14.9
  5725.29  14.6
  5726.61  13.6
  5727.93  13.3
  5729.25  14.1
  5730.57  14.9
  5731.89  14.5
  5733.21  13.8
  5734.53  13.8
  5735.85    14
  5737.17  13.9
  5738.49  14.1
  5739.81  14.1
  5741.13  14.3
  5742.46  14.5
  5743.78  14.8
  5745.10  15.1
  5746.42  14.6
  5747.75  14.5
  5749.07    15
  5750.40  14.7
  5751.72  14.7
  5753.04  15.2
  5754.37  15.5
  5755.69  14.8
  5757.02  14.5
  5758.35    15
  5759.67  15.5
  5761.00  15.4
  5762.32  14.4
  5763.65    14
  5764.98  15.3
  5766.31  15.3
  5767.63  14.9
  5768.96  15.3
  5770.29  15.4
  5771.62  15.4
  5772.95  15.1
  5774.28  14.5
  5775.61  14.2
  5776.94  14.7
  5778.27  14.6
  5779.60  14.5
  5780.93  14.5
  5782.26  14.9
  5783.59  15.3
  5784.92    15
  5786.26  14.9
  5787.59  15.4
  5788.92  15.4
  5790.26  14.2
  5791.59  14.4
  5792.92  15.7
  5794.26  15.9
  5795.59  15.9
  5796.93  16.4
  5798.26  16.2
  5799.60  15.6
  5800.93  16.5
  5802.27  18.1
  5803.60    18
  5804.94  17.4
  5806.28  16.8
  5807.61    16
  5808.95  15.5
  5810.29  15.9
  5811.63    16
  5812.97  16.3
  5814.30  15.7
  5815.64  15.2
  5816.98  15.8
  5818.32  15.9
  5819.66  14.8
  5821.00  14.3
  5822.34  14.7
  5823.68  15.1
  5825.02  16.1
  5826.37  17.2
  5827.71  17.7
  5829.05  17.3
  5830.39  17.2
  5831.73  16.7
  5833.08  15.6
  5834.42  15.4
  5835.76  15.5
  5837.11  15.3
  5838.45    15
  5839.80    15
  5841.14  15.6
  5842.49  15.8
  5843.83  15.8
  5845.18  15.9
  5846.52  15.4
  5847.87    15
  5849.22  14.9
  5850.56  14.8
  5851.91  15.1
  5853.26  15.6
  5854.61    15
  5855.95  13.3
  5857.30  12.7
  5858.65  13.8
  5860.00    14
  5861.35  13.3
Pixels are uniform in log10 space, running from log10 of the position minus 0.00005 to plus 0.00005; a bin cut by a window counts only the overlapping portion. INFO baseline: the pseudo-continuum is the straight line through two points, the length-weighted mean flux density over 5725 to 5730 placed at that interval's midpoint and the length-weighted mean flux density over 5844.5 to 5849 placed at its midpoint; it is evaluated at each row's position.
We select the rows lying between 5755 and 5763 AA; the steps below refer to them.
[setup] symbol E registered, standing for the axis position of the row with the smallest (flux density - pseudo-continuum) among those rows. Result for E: 5762.32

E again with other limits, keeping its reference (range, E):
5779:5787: 5780.93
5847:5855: 5850.56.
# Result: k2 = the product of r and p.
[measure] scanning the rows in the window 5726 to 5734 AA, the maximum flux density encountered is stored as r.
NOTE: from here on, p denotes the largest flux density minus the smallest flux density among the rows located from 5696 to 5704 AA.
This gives 10.4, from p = 0.7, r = 14.9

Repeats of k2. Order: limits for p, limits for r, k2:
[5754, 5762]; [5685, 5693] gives 14.2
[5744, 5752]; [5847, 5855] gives 9.4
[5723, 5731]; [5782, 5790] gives 24.6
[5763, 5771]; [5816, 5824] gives 22.3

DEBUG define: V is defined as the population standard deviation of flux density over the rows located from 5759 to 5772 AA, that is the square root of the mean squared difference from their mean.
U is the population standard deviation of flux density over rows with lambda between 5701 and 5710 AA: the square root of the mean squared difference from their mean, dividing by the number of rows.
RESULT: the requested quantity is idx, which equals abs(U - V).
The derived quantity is 0.03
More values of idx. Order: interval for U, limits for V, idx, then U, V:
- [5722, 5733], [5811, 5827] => 0.07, 0.70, 0.77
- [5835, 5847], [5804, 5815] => 0.27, 0.32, 0.58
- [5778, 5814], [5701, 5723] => 0.32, 1.01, 0.69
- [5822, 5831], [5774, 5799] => 0.43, 1.10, 0.67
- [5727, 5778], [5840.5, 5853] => 0.15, 0.55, 0.40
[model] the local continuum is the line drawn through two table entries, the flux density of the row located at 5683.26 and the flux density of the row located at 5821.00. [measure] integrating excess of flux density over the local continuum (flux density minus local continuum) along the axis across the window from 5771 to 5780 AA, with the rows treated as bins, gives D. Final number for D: 4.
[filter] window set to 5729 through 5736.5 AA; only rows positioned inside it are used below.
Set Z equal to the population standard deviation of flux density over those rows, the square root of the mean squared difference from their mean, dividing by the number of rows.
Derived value 0.40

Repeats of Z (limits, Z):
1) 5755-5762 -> 0.37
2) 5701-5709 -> 0.47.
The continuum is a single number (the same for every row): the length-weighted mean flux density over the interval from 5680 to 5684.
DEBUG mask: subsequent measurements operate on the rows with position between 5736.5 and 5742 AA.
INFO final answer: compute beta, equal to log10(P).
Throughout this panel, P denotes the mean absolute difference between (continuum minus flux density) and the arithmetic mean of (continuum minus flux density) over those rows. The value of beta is -1.00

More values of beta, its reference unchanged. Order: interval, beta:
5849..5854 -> -0.60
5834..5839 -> -0.82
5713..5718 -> -0.49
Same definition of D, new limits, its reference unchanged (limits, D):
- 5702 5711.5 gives -4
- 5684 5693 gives -8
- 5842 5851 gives 10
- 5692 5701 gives -7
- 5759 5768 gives 6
